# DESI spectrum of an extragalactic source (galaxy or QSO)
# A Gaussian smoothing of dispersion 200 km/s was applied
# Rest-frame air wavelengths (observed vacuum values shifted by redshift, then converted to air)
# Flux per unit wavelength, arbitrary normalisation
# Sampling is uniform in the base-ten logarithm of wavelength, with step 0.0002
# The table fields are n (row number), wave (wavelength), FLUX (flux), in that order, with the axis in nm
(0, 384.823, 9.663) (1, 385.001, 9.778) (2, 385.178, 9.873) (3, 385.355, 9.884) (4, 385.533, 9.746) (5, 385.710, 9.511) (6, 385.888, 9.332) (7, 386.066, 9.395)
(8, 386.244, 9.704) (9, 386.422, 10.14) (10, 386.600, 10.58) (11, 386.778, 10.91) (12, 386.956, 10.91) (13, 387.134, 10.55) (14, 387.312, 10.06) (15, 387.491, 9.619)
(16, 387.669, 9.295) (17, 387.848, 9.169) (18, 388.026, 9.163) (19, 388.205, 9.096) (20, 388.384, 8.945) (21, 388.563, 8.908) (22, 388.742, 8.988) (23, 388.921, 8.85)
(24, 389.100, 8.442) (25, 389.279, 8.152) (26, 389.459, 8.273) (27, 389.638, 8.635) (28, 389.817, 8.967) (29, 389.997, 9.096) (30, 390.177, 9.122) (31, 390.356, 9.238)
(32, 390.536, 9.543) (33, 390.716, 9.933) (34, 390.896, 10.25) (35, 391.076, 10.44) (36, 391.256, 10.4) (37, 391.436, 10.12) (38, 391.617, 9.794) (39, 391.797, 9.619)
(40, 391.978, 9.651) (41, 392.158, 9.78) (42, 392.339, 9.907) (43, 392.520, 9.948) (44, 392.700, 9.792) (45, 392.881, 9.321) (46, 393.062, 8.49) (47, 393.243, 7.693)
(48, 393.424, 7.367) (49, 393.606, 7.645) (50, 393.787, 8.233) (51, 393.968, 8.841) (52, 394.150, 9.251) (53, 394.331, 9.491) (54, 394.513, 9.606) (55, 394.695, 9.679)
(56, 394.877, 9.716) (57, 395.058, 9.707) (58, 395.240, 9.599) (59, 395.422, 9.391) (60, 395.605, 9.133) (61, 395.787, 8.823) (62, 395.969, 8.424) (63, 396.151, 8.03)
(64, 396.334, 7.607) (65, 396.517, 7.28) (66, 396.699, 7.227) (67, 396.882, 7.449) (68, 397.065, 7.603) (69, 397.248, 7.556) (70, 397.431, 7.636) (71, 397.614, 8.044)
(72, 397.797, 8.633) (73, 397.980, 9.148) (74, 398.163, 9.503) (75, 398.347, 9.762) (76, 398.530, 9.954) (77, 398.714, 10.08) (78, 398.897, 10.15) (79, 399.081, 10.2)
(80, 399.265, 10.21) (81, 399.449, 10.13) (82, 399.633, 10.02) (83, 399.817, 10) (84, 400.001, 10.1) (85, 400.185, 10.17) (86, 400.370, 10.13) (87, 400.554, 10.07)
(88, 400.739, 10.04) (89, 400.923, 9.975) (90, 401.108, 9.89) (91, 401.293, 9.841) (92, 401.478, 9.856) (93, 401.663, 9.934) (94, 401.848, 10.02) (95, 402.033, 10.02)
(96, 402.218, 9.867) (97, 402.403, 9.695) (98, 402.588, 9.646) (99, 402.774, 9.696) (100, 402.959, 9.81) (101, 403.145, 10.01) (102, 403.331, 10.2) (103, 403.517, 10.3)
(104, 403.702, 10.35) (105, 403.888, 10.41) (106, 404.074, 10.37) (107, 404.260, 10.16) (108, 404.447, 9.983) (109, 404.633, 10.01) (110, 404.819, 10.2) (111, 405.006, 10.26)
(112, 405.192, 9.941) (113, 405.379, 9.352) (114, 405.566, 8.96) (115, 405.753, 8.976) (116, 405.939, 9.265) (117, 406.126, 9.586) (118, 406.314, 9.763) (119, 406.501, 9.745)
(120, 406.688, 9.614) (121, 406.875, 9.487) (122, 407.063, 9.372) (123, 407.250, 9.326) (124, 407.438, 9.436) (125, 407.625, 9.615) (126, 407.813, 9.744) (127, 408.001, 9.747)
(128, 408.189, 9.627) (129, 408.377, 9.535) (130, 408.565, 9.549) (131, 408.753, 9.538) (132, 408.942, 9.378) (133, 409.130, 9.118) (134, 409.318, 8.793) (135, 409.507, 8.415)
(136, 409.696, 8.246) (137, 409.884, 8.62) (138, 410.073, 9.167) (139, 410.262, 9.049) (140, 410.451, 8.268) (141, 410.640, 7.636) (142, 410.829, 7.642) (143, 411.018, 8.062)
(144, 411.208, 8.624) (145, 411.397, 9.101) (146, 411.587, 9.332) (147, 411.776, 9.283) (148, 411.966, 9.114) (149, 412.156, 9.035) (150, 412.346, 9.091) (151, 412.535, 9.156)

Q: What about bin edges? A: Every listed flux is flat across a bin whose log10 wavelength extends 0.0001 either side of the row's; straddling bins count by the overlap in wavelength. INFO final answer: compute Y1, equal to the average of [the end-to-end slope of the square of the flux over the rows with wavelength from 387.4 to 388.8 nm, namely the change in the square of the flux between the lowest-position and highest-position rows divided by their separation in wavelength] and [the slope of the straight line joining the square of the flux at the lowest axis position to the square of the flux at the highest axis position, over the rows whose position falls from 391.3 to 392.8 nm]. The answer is -7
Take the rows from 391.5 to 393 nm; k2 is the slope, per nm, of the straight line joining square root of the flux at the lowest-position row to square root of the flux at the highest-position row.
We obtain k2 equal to -0.06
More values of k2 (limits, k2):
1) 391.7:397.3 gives -0.06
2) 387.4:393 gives -0.01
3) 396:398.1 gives 0.10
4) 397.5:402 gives 0.08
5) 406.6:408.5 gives -0.01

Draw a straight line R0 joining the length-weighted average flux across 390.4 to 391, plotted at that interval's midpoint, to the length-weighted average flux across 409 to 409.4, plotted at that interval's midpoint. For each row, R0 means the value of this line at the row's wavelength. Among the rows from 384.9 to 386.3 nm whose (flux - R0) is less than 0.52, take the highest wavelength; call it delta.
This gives 386.244 nm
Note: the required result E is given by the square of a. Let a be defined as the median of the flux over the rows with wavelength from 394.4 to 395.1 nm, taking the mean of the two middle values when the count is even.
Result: 94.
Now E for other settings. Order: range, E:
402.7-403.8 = 102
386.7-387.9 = 101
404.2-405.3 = 102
